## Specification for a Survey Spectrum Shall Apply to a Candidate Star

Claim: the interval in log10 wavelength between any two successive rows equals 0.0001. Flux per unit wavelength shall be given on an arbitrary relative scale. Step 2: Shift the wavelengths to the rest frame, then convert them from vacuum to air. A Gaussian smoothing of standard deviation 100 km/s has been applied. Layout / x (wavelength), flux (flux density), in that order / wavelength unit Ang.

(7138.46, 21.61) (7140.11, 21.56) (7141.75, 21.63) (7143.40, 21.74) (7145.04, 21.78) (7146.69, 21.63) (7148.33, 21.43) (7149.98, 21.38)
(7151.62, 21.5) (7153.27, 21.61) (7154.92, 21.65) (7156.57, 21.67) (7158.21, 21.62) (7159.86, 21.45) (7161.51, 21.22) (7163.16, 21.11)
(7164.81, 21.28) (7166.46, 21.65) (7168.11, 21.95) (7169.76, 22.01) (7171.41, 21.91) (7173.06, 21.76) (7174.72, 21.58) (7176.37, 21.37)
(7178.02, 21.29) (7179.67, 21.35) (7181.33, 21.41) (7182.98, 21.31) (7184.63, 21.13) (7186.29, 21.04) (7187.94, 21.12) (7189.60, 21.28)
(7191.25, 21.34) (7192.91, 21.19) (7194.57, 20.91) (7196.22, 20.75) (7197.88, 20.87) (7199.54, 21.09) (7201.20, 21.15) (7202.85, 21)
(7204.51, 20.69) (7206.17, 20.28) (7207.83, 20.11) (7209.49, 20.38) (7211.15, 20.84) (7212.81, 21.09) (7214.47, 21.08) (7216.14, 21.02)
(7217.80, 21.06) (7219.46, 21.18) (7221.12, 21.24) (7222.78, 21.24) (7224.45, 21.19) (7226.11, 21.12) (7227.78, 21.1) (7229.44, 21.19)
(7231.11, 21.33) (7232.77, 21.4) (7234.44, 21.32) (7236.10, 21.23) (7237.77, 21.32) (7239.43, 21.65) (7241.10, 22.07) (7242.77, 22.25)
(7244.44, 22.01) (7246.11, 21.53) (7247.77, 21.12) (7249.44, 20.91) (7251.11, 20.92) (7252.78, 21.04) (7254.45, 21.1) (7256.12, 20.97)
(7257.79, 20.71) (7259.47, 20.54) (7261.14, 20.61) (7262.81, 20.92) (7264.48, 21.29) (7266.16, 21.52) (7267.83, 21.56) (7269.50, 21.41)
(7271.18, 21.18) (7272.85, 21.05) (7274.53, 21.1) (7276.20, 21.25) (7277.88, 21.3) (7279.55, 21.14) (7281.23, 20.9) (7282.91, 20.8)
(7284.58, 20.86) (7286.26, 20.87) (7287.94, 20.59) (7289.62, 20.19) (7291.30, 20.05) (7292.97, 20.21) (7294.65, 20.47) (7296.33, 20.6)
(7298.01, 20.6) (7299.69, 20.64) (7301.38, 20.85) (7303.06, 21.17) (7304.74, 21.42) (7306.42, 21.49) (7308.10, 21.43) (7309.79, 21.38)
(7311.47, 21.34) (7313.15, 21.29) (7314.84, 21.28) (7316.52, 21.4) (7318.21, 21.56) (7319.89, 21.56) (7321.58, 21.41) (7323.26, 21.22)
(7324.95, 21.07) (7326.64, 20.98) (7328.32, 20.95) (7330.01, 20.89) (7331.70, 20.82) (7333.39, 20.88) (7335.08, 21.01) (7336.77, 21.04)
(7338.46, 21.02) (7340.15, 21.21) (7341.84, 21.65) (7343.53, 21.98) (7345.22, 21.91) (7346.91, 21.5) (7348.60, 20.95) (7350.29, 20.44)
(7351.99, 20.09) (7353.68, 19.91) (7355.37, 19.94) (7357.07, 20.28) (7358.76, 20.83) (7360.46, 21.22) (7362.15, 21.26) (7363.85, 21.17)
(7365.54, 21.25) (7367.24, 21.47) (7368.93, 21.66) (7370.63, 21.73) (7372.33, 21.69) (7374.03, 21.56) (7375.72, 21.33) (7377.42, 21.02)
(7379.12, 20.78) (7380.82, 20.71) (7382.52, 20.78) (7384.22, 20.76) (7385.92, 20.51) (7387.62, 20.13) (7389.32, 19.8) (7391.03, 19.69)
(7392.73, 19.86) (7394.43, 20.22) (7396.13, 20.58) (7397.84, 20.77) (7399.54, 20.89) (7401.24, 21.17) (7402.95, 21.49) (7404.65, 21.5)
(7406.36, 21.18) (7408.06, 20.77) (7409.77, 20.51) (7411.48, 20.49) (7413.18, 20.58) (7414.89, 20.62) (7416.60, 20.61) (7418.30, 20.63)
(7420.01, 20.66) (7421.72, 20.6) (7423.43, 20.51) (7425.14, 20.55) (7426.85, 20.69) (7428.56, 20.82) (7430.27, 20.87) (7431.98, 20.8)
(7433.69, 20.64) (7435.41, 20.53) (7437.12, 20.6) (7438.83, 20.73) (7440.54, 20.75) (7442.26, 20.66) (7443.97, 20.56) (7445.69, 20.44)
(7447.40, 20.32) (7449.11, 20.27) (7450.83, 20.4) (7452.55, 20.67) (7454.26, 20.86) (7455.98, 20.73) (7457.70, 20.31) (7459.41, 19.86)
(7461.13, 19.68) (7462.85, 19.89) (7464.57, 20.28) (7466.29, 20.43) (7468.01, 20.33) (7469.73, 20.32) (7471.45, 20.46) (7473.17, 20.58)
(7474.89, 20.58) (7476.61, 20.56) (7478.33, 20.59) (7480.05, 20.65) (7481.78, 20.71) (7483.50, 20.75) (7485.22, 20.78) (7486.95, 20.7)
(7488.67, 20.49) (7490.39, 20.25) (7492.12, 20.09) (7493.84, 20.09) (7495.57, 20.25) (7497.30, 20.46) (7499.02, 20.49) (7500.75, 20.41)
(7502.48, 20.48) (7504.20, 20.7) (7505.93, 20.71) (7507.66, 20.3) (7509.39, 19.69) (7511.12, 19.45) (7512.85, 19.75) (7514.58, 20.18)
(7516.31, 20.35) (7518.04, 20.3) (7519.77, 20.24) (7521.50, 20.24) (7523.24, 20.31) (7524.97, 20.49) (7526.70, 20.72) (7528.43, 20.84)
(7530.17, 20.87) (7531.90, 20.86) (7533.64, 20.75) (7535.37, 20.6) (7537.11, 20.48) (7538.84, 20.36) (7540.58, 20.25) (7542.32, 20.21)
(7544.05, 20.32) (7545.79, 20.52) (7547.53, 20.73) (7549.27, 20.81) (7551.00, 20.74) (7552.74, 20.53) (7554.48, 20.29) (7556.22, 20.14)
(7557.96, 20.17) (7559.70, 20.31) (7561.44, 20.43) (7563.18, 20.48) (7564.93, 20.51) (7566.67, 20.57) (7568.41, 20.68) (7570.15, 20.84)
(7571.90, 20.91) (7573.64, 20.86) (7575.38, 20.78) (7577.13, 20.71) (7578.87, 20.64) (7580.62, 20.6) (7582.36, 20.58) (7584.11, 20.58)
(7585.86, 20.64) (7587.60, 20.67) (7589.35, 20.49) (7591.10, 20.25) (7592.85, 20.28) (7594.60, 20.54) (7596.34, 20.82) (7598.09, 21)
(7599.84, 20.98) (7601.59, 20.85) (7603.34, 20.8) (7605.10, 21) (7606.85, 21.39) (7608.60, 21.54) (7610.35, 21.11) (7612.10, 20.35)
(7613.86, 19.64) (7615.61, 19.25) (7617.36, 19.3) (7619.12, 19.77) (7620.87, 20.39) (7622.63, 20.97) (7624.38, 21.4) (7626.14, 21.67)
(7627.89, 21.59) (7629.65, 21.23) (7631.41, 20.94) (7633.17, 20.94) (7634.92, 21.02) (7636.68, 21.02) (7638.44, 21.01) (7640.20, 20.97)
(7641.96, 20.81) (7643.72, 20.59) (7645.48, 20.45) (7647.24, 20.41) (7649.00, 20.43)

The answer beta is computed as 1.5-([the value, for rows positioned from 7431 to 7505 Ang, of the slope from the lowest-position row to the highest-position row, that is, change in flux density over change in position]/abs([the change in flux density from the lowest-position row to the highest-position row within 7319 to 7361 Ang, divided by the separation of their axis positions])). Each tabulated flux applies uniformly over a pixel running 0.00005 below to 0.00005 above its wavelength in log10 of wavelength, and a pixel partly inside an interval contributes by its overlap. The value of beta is 1.7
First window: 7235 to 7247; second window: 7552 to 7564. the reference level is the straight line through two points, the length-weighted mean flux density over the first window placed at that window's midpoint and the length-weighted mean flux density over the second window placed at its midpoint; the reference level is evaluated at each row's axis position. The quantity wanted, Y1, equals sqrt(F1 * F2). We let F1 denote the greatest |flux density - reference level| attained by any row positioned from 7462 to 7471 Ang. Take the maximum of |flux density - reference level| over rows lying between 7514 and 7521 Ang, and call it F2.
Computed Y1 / 0.55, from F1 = 0.86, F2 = 0.35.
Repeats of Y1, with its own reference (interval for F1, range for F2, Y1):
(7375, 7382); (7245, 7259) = 0.62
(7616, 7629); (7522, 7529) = 0.78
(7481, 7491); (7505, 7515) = 0.65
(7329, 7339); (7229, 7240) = 0.55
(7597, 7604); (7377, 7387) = 0.70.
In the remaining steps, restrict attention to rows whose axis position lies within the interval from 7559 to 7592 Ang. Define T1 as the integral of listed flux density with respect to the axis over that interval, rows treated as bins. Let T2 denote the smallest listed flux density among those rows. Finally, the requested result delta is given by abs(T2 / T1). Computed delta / 0.0298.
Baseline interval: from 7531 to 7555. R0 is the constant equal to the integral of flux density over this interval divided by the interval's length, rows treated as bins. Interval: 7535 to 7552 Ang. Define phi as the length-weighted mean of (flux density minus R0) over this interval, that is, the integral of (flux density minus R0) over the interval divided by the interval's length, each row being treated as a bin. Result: -0.04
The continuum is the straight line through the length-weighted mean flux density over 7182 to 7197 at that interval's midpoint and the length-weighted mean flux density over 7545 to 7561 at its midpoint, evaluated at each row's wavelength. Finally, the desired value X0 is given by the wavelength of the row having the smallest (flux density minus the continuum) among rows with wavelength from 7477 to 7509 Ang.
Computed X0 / 7492.12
